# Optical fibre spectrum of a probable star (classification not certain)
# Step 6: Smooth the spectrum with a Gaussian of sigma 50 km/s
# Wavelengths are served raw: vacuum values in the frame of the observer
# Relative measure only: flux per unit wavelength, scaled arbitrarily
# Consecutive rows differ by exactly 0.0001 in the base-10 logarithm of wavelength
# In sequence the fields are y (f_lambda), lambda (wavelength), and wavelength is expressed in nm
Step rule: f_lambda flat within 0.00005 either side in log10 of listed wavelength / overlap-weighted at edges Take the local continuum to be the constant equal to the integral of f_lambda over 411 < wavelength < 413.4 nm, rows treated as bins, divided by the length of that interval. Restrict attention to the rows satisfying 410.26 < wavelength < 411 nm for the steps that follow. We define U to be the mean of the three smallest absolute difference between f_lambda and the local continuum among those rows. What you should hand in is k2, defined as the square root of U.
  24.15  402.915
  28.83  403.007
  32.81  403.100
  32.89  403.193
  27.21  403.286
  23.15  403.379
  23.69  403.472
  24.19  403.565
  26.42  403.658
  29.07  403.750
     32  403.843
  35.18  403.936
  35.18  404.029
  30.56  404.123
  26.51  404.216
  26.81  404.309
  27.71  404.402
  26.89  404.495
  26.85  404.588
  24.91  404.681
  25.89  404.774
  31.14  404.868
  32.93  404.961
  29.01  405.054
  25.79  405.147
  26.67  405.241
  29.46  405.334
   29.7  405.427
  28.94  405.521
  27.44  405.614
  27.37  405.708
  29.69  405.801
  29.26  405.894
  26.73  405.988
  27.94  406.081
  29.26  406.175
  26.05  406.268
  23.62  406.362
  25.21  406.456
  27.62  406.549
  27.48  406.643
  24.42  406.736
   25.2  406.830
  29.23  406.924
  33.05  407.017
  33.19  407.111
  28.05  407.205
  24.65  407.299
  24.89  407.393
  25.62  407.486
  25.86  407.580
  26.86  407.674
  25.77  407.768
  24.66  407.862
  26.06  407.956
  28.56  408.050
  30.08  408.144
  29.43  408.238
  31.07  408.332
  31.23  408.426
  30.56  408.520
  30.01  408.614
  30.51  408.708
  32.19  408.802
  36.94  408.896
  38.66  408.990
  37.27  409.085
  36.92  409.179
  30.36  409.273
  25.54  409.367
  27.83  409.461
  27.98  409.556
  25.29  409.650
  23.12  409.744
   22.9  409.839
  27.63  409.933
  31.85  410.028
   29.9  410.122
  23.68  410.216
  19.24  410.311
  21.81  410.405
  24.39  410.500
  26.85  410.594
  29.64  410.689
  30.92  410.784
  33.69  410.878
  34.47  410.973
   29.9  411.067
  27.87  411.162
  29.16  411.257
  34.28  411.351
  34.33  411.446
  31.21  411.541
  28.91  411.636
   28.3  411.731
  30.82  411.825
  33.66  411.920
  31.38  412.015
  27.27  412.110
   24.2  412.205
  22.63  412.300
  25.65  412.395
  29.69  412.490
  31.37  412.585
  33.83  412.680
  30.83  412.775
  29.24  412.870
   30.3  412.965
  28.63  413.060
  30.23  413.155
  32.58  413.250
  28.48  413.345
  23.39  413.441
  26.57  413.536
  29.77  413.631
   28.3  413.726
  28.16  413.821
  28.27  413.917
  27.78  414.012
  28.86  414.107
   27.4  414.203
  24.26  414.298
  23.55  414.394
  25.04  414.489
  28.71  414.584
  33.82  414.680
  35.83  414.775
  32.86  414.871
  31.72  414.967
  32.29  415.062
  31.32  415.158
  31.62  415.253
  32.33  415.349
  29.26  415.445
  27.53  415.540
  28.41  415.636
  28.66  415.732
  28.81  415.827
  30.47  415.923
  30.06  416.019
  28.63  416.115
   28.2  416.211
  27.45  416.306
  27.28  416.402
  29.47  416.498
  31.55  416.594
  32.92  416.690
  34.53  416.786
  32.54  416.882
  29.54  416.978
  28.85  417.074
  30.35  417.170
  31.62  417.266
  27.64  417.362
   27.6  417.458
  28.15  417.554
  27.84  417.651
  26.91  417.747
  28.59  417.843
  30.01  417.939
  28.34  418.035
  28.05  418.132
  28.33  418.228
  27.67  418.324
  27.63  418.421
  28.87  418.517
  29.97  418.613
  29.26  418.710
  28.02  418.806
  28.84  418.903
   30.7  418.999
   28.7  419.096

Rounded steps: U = 1.41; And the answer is 1.19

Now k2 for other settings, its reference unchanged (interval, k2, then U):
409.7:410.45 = 1.20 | 1.44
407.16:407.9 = 1.70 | 2.89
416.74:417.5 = 0.77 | 0.59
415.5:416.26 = 0.80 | 0.64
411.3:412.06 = 1.05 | 1.10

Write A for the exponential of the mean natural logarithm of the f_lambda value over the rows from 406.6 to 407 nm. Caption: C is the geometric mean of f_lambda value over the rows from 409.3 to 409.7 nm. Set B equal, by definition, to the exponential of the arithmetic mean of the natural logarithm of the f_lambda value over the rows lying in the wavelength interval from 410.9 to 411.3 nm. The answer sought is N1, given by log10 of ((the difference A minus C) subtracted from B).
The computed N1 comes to 1.48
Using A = 26.5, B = 30.3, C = 26.6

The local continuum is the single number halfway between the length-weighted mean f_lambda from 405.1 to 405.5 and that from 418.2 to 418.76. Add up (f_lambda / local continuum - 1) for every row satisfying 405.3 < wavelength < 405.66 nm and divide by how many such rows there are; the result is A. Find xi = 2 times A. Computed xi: 0.04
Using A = 0.021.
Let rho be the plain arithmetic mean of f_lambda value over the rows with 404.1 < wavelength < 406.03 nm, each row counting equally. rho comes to 28.1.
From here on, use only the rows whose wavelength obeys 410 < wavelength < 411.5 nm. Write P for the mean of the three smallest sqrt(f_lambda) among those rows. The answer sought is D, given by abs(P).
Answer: 4.6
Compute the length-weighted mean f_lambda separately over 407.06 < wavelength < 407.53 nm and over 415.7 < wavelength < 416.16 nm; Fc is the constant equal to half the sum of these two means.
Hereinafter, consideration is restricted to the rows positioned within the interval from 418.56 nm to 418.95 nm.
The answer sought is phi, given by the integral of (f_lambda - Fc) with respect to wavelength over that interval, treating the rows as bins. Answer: 0.3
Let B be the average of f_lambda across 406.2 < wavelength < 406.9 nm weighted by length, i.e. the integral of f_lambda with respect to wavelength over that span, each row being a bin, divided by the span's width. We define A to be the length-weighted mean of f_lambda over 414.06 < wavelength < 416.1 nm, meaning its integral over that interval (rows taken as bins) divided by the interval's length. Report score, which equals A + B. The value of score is 55.5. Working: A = 29.6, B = 25.9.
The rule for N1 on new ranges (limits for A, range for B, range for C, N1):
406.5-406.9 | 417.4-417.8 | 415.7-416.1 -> 1.49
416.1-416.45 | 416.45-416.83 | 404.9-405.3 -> 1.51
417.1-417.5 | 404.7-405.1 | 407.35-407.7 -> 1.42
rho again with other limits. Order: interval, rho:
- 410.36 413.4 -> 29.6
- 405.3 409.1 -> 28.8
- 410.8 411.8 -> 31.2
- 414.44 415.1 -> 31.5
